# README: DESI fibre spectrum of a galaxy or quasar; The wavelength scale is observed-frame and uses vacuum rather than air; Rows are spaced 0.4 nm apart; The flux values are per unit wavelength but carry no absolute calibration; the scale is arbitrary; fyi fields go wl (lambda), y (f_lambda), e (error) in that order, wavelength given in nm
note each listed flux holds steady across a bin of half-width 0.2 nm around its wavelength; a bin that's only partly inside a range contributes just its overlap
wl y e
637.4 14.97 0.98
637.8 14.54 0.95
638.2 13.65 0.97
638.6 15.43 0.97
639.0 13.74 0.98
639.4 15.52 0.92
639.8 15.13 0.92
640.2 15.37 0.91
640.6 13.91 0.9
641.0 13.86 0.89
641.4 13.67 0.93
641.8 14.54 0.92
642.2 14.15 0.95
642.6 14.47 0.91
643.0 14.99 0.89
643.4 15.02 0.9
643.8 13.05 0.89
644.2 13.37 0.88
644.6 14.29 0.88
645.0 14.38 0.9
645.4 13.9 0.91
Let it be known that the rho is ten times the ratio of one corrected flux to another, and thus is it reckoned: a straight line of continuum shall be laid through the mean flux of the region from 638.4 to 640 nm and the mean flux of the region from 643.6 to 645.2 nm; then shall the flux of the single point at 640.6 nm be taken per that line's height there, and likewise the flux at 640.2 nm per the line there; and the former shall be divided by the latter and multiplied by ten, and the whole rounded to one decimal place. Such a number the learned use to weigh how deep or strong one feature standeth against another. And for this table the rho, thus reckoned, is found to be 9.1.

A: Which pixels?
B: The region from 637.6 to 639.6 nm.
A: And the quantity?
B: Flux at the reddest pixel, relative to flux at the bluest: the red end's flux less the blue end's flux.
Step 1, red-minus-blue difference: 1.0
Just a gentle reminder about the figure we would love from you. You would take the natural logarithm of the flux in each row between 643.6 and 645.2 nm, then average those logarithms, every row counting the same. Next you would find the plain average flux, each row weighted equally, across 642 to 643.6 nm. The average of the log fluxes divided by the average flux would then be 0.179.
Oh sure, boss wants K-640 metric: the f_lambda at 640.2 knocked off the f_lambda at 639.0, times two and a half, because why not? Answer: -4.1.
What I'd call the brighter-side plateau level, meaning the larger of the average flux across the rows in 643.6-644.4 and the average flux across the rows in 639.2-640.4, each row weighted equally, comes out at 15.3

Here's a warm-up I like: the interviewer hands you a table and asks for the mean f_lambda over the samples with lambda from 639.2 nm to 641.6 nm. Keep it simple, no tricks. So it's 14.58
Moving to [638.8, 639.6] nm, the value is 14.63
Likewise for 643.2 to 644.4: 13.81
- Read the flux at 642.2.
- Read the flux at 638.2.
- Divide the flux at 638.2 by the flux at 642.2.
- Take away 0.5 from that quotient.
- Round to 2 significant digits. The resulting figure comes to 0.46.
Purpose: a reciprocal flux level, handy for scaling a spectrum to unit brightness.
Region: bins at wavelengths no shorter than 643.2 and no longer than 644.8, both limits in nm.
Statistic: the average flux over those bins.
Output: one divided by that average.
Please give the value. 0.072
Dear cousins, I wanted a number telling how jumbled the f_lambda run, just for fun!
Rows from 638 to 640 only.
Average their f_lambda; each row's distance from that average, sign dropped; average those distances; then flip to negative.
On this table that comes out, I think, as -0.80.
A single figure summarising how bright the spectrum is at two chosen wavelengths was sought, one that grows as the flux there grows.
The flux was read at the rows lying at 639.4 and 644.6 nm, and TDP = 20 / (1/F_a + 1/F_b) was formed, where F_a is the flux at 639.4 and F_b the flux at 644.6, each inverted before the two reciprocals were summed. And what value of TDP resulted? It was 149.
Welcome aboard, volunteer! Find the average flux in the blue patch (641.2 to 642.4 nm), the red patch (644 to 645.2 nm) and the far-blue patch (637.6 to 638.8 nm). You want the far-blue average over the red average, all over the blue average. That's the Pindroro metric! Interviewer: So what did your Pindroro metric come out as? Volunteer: 0.073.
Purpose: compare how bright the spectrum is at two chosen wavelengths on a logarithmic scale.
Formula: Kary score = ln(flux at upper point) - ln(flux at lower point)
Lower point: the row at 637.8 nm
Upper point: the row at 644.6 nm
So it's -0.02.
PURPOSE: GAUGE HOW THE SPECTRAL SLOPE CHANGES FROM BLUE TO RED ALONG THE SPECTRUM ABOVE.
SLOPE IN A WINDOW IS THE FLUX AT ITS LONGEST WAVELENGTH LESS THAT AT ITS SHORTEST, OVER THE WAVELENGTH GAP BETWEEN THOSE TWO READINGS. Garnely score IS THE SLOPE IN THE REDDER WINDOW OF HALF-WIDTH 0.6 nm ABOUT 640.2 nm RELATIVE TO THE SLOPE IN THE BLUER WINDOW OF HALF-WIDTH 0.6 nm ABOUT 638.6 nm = -14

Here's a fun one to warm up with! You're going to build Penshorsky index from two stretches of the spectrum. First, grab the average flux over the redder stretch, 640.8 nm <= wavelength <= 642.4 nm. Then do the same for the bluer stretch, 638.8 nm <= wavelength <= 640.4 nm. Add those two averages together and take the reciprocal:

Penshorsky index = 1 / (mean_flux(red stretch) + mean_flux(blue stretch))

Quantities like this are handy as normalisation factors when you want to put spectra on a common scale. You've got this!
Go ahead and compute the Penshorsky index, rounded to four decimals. 0.0345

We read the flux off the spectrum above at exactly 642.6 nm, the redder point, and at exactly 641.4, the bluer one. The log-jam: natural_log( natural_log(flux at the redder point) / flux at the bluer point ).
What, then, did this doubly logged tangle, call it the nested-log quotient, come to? -1.63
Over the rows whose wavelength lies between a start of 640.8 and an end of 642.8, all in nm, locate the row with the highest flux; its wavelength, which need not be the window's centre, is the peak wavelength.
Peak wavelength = 641.8 nm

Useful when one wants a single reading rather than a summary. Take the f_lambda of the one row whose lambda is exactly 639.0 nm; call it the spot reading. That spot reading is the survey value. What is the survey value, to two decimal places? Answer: 13.74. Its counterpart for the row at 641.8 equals 14.54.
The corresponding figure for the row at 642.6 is 14.47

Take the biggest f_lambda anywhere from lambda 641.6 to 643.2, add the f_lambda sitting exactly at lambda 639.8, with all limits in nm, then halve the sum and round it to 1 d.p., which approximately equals 15.1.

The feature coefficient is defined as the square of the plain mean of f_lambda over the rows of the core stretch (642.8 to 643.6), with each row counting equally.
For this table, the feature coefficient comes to 225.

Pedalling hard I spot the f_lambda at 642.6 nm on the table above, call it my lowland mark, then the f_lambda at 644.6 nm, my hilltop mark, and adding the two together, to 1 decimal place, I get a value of 28.8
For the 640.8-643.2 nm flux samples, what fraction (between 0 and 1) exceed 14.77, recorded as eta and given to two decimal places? 0.17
